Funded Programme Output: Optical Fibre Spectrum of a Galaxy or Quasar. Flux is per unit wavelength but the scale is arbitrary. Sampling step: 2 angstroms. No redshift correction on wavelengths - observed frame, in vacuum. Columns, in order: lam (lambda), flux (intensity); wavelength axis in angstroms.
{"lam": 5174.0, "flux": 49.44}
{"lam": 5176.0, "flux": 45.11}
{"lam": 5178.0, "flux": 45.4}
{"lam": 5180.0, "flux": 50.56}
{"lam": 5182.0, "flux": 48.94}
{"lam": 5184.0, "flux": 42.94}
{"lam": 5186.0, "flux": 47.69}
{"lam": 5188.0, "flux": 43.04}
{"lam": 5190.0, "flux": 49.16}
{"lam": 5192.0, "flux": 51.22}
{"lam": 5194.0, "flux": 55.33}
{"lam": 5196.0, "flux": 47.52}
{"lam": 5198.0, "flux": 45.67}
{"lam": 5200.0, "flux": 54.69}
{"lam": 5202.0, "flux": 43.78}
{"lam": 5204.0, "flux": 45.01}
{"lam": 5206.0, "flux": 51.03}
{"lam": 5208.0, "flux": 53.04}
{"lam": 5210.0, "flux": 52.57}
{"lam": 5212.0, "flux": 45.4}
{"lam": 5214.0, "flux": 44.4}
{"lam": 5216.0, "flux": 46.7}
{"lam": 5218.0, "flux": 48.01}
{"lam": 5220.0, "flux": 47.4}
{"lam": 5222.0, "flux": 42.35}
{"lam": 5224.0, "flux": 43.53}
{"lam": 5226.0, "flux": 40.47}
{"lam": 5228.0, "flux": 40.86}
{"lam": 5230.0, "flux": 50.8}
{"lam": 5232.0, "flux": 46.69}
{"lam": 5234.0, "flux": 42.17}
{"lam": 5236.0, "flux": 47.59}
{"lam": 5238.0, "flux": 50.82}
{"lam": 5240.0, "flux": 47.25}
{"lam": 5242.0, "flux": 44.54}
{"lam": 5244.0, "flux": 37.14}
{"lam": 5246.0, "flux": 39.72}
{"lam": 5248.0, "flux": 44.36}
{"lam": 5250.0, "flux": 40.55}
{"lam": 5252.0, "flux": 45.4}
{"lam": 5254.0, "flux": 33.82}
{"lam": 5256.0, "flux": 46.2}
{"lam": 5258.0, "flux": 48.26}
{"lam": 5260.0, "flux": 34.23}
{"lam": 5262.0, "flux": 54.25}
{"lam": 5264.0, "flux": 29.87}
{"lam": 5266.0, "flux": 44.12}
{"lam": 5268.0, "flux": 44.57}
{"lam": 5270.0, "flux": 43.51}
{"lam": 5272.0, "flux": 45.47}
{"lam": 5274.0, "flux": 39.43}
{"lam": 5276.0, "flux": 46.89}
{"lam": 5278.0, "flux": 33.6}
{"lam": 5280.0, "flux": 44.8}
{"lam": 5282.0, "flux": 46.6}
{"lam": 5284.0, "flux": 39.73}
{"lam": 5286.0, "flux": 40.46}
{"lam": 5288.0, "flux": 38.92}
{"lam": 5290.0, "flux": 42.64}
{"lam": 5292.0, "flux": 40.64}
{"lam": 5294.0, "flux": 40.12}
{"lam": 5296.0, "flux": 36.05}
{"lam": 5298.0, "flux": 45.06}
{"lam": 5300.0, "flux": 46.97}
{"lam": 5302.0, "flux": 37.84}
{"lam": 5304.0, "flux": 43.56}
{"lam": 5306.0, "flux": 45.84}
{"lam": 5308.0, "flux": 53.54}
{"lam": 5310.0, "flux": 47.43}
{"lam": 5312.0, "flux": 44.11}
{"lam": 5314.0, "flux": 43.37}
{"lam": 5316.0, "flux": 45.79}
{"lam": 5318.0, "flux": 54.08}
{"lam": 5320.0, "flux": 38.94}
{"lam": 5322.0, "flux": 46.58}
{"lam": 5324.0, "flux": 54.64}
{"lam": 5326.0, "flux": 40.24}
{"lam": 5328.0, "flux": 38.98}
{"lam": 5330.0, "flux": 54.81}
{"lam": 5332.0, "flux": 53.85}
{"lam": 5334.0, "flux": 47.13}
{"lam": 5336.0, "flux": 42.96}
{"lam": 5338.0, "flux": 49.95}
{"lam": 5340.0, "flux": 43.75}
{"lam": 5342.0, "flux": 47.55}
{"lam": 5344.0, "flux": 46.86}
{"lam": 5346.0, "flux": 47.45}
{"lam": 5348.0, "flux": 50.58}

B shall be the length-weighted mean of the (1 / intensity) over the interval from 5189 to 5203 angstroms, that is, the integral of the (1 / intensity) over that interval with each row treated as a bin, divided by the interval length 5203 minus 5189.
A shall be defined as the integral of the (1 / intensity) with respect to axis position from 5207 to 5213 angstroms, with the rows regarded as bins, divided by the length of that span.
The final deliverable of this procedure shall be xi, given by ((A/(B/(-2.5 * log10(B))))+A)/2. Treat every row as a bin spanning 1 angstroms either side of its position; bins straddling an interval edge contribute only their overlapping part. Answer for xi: 2.1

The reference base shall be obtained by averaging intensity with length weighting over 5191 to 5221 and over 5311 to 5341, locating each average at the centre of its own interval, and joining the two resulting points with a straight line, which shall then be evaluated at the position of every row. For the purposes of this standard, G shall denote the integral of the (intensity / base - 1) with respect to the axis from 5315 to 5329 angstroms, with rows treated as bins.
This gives -0.3 angstroms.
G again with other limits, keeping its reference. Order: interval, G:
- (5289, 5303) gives -1.7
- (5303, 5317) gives -0.2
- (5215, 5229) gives -1.2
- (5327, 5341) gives 0.3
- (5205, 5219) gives 0.0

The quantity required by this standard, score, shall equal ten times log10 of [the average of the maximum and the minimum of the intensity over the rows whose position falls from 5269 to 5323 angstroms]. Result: 16.42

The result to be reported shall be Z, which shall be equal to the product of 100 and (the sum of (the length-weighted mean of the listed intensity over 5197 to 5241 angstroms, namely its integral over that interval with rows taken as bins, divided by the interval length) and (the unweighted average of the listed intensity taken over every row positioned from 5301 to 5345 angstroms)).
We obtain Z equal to 9327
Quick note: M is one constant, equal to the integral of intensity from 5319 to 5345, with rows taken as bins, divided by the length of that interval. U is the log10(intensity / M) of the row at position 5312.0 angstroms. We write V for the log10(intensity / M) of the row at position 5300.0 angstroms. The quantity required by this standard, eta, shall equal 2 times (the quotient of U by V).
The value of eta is -15.5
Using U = -0.024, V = 0.003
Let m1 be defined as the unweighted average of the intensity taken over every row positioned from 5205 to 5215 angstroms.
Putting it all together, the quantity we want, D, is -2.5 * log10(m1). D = -4.23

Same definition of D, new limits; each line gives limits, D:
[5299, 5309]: -4.15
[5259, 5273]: -4.07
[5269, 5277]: -4.10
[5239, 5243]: -4.15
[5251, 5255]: -3.99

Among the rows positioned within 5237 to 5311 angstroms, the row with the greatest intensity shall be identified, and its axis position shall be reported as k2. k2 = 5262.0 angstroms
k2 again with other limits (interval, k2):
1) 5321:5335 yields 5330.0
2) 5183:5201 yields 5194.0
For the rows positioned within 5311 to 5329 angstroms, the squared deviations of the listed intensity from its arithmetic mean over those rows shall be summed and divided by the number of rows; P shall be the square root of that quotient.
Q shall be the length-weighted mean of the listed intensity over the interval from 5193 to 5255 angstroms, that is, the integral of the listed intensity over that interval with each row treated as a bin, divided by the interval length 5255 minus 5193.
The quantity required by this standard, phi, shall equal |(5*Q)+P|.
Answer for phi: 234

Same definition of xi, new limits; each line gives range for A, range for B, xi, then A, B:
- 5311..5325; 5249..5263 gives 1.9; 0.0216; 0.024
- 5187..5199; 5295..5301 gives 1.8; 0.0207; 0.024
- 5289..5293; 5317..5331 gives 2.3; 0.0240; 0.022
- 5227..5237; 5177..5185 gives 2.2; 0.0221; 0.021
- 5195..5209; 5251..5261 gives 1.7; 0.0207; 0.025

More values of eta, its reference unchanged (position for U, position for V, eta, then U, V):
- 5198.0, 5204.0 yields 1.2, -0.009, -0.015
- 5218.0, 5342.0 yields 3.0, 0.013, 0.008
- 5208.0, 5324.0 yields 1.6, 0.056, 0.069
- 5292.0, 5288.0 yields 1.5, -0.060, -0.079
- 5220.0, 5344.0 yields 6.7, 0.007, 0.002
